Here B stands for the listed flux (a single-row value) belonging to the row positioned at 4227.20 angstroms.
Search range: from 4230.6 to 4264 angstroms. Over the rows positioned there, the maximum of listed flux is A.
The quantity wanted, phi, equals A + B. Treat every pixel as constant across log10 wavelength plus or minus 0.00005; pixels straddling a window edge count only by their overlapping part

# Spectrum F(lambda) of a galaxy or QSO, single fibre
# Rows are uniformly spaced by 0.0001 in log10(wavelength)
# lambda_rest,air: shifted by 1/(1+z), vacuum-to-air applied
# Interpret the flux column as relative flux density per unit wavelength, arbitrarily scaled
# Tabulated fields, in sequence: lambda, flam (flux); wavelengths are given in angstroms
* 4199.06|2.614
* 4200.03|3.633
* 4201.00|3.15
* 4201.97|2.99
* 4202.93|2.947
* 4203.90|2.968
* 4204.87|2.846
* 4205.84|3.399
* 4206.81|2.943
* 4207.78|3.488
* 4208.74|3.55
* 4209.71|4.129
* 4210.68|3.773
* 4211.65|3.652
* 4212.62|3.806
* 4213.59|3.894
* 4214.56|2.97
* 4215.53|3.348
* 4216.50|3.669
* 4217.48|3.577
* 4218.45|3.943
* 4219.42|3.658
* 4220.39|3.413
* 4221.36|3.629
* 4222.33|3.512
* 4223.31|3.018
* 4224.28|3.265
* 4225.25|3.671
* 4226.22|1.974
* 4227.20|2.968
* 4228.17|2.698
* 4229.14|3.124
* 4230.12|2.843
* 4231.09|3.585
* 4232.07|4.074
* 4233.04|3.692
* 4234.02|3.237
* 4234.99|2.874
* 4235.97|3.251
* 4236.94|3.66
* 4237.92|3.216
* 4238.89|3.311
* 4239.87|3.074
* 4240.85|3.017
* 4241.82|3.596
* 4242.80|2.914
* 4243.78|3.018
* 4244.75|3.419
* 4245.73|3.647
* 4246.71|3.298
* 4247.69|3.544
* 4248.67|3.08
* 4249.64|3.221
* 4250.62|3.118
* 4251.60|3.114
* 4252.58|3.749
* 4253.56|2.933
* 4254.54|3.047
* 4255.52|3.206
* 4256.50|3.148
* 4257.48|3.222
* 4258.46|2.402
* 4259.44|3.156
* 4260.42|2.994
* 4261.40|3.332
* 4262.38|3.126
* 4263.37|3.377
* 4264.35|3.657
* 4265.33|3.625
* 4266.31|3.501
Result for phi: 7.0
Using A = 4.074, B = 2.968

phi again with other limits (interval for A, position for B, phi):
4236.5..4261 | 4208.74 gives 7.3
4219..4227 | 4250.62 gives 6.8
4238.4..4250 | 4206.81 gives 6.6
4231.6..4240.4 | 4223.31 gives 7.1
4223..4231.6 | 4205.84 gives 7.1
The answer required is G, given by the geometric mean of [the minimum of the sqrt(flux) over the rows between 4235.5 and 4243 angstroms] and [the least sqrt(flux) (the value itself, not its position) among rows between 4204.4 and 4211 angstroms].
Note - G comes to 1.70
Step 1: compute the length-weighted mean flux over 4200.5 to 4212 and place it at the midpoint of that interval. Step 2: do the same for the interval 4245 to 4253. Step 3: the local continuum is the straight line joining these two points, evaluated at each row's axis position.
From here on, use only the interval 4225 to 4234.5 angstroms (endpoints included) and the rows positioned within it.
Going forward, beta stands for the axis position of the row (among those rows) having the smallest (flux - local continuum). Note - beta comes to 4226.22 angstroms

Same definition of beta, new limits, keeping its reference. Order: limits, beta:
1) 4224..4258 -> 4226.22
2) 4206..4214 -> 4206.81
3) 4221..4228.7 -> 4226.22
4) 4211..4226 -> 4214.56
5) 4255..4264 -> 4258.46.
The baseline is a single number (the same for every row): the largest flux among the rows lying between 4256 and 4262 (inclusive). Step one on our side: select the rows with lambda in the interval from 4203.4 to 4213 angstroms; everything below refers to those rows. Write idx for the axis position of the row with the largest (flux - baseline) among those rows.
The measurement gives 4209.71 angstroms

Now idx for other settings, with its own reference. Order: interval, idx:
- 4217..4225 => 4218.45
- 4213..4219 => 4218.45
